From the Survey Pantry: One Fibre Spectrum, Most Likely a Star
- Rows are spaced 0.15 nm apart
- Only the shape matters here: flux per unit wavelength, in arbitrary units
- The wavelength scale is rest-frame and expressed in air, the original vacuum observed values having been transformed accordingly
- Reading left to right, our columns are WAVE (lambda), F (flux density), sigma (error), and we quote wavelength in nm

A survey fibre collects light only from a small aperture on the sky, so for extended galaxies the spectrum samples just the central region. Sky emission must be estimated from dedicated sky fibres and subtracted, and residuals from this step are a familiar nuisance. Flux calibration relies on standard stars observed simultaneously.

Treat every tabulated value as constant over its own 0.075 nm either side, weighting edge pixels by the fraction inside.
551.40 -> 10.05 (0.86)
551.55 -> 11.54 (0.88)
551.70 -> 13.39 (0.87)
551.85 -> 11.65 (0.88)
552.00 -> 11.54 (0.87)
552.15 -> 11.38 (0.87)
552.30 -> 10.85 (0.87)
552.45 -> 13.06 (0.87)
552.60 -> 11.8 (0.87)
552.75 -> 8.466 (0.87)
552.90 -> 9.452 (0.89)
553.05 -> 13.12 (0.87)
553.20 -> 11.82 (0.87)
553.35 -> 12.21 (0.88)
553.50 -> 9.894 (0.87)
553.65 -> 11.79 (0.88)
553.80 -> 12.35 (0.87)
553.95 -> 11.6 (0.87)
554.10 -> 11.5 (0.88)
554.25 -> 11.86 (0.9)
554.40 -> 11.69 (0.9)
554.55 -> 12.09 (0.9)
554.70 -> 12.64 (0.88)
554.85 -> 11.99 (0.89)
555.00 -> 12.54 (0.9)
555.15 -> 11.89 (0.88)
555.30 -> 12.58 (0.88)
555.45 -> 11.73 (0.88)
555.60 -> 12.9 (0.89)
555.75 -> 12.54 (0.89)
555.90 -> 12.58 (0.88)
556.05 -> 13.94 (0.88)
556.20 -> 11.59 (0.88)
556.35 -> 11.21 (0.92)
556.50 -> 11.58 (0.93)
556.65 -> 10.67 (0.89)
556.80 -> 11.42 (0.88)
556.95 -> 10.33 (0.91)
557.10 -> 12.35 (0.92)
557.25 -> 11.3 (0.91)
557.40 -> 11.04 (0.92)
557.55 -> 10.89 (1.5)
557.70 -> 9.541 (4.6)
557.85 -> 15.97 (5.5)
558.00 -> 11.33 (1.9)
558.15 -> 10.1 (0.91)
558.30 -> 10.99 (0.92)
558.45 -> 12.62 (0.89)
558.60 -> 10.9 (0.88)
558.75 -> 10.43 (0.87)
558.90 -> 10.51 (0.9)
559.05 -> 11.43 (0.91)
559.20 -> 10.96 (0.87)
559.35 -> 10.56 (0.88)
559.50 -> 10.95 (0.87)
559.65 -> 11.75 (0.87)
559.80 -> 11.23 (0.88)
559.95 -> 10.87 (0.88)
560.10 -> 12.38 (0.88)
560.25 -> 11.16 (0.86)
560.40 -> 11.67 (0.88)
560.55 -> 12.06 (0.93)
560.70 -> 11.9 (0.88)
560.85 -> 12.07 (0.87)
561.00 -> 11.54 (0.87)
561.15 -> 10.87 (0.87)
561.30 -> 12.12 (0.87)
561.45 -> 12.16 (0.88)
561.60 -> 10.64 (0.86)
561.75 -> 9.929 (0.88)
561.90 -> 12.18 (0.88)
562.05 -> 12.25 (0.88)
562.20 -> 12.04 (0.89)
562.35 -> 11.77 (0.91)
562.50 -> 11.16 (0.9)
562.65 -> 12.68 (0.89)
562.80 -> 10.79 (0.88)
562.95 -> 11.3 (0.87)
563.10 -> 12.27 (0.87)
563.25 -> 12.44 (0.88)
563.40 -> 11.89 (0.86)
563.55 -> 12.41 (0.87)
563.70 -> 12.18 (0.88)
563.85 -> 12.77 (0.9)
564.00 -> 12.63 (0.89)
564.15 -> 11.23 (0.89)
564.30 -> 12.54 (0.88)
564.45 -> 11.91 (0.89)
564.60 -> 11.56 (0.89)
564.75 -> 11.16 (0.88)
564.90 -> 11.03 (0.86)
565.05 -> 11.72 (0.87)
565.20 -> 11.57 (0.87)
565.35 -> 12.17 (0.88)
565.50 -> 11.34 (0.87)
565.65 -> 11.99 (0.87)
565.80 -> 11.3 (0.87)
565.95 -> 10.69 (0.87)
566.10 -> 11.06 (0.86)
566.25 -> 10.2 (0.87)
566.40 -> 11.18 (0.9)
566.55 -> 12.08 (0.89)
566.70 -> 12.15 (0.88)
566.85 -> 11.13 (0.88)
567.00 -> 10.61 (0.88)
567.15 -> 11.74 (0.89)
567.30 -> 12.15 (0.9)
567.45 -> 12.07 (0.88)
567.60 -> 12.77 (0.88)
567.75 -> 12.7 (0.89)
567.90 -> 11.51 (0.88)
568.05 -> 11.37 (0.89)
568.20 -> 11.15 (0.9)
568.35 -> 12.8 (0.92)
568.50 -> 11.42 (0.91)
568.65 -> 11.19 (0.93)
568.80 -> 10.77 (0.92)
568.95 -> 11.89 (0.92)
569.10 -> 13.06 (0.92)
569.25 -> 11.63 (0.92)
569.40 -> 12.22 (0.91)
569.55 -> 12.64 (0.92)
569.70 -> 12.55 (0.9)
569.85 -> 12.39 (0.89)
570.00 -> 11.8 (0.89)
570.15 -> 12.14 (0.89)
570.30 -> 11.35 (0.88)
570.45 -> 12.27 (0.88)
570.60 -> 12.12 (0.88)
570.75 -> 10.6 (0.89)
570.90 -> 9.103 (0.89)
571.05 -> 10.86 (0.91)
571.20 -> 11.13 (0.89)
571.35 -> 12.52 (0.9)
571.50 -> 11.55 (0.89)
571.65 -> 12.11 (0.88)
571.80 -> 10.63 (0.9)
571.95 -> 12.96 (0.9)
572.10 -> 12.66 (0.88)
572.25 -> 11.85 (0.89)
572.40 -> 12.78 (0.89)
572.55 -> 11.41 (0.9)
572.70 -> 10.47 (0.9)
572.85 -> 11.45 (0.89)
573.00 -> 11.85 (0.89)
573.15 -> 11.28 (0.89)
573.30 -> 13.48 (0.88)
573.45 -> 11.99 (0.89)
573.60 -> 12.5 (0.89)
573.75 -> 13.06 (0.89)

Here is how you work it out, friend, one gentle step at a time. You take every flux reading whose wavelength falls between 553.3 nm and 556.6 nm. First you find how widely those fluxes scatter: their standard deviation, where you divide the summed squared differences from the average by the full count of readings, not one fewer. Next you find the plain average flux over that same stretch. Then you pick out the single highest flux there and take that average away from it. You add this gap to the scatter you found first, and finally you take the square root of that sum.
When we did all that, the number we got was 1.63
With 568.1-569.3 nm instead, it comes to 1.44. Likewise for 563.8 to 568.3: 1.33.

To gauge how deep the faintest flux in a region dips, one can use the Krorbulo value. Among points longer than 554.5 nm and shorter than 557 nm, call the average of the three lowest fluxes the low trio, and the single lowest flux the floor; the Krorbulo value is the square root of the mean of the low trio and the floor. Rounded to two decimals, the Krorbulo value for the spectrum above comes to 3.25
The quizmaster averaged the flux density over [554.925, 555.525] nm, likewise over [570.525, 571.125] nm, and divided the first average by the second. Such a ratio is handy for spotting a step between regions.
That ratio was 1.14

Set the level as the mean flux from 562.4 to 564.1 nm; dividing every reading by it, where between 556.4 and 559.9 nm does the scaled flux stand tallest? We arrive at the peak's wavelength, 557.85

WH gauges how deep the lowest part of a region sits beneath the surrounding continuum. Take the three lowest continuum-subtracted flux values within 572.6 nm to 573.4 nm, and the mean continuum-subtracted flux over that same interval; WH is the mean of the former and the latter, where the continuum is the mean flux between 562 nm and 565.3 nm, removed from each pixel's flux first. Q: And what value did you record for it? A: -0.5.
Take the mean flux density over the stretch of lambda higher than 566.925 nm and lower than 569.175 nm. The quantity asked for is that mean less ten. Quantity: 1.81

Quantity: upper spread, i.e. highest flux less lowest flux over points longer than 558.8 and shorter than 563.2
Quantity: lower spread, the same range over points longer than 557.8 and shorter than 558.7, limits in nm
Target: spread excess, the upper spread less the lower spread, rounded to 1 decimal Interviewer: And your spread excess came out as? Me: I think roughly -3.1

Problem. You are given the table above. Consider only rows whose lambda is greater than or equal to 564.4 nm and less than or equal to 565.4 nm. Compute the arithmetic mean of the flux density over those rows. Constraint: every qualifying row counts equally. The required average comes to 11.6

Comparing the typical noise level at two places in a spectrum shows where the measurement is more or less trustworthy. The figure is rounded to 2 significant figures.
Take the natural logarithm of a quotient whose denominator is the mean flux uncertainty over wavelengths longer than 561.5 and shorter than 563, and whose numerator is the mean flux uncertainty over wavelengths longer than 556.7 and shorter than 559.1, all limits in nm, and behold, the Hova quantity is 0.54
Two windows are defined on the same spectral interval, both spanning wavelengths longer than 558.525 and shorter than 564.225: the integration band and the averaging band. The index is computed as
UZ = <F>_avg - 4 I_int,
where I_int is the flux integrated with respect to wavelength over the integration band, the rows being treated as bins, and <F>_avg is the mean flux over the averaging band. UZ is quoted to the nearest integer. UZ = -252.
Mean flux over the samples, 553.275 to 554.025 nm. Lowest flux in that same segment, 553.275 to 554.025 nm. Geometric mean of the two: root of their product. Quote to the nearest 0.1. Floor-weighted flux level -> 10.7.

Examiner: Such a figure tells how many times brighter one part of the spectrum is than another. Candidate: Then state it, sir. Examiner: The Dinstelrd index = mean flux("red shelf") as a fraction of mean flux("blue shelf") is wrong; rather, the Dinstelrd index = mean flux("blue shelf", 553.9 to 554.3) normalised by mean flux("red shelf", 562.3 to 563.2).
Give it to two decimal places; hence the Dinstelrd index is 1.00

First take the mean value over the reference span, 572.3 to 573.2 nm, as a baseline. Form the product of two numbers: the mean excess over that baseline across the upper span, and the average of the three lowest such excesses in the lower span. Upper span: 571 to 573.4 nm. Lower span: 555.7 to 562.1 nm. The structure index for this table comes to -0.46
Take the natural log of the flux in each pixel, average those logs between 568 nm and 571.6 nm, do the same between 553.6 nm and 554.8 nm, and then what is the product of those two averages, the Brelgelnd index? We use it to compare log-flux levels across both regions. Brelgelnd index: 6.09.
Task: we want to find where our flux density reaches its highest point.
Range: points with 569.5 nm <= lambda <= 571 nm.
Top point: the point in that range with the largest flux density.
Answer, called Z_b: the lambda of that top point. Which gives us 569.55 nm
